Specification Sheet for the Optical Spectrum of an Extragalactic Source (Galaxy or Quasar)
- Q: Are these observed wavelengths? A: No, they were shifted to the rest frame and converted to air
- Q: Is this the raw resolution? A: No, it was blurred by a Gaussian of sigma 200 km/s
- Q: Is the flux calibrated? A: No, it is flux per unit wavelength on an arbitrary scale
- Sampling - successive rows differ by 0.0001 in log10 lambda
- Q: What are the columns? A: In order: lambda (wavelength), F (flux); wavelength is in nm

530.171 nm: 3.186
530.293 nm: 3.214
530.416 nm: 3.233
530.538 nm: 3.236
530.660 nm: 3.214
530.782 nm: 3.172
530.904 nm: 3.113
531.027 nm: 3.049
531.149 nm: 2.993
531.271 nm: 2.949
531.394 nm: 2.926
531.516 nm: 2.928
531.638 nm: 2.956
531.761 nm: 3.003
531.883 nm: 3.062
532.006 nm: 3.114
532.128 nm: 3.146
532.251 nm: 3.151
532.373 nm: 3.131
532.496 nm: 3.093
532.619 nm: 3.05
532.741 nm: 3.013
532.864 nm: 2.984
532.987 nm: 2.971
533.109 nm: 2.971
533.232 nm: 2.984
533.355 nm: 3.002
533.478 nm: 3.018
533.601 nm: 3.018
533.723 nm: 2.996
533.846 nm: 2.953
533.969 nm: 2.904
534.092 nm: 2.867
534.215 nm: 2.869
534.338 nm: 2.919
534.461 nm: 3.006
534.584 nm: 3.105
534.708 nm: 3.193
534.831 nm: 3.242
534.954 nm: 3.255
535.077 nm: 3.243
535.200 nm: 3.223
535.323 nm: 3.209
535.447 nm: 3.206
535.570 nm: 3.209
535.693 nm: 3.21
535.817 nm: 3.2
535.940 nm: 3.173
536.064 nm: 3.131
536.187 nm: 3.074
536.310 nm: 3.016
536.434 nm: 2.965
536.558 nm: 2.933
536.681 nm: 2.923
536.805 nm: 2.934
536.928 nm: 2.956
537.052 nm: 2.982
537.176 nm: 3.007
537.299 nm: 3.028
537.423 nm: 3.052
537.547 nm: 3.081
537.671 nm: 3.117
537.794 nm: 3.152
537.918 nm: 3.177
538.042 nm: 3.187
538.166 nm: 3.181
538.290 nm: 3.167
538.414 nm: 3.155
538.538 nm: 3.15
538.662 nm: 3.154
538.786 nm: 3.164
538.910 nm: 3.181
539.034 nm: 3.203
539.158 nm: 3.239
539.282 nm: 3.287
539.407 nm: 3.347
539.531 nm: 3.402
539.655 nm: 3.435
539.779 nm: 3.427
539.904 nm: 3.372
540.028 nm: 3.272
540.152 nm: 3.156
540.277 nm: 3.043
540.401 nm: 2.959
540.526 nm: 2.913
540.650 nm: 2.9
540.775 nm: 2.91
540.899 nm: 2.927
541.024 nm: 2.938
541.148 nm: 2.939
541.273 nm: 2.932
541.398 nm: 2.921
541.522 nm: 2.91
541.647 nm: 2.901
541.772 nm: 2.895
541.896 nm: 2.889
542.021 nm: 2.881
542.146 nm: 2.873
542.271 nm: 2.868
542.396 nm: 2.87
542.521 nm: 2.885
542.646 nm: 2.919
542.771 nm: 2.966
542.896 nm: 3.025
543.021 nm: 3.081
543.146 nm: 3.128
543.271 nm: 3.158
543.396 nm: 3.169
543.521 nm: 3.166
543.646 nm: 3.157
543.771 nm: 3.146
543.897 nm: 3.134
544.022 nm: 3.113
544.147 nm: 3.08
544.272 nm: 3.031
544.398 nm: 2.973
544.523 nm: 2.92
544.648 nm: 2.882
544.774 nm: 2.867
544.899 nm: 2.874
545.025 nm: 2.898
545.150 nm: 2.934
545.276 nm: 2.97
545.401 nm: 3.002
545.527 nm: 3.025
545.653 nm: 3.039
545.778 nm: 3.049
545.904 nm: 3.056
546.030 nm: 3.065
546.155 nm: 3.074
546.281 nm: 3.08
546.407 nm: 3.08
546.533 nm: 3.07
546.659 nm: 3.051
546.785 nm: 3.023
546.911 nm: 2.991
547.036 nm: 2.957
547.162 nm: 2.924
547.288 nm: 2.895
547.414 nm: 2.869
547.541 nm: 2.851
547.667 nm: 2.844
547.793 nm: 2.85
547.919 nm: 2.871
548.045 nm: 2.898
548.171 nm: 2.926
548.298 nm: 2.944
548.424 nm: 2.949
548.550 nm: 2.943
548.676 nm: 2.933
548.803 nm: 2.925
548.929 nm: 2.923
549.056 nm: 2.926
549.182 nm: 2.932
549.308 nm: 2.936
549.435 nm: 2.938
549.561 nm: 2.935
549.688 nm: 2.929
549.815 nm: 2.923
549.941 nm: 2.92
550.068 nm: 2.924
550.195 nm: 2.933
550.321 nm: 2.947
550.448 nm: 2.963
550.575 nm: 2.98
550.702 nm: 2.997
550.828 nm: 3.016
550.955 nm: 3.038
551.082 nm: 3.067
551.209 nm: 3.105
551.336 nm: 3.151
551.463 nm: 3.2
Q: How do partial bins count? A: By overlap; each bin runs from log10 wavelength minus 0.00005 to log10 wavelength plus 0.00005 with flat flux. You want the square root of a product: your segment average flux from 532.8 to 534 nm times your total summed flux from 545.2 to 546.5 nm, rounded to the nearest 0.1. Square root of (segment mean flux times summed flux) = 9.5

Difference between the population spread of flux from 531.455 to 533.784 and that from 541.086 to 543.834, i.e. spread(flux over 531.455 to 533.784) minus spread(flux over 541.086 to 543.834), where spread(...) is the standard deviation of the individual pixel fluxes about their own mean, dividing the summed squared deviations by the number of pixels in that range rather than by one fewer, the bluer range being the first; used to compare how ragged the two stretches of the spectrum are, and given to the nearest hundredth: -0.05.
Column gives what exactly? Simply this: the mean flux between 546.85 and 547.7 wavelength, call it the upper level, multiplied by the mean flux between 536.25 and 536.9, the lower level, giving 8.6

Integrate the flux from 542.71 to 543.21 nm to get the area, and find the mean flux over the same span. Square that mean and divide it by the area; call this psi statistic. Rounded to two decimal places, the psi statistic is 6.10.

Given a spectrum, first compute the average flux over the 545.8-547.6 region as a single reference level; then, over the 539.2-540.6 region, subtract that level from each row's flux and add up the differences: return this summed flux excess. 2.6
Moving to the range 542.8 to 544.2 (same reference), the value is 1.4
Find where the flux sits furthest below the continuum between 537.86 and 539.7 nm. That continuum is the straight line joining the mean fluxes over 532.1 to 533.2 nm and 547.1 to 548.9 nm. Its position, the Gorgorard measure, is 538.538 nm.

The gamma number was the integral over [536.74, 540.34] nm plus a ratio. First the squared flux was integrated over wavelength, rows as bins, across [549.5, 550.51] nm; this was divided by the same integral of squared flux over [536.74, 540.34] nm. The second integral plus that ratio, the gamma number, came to 37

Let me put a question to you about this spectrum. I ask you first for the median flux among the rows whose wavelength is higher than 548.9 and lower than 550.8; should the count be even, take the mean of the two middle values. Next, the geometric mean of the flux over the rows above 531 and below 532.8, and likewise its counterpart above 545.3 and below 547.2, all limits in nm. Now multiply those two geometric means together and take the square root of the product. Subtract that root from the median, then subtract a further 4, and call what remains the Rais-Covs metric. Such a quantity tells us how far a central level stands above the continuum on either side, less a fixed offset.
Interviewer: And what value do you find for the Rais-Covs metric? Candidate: -4.10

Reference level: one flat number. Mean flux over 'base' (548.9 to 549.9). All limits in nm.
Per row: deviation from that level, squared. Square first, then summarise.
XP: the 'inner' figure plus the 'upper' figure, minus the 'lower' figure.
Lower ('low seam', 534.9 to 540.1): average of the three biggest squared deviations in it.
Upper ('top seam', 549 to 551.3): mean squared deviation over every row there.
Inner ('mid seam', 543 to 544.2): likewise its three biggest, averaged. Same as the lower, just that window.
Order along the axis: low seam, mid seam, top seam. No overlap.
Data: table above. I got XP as -0.18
